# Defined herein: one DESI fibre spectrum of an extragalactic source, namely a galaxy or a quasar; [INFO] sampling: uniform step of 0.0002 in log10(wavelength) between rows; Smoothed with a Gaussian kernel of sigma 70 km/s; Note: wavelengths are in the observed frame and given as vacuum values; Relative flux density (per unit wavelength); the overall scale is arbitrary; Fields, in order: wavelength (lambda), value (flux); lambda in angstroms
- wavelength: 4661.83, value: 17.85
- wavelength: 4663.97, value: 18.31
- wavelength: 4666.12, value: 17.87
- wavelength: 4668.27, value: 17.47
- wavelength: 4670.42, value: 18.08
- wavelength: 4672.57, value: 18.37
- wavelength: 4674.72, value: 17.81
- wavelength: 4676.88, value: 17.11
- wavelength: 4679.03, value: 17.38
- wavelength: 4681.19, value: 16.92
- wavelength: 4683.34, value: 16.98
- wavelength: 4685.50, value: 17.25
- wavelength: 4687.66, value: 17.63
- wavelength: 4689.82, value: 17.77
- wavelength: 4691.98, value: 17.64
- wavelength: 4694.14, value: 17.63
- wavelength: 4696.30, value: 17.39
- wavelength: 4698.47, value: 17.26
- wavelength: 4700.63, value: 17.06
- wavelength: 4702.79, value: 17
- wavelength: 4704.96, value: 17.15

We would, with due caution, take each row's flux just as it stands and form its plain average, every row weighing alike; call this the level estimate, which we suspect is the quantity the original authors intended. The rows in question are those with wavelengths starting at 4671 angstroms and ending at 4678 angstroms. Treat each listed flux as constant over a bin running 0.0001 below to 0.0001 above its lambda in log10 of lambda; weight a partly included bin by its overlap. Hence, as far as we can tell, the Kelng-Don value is 17.8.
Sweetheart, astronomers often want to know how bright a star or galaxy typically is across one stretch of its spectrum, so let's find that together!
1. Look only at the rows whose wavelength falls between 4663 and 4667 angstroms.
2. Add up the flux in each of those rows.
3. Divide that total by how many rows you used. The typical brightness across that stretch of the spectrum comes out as 18.1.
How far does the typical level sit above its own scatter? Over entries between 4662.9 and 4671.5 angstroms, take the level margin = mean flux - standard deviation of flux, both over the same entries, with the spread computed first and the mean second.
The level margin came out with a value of 17.6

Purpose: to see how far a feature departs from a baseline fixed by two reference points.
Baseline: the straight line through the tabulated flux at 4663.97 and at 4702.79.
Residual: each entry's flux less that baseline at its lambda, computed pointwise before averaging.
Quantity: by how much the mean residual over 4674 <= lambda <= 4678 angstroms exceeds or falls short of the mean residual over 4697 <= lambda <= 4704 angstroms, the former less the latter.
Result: -0.5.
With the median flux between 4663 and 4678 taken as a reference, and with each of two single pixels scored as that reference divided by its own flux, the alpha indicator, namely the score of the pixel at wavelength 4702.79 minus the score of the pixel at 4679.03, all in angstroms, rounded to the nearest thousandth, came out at 0.023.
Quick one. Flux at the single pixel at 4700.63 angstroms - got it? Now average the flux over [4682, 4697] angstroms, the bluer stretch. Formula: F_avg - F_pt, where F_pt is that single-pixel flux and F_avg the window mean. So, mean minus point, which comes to 0.41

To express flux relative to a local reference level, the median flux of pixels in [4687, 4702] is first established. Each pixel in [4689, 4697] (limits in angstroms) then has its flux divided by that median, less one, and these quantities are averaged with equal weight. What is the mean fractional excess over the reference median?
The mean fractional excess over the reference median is -0.001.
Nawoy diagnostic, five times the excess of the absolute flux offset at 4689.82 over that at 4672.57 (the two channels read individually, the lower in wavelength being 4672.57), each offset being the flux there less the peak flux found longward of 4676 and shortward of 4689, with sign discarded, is -3.0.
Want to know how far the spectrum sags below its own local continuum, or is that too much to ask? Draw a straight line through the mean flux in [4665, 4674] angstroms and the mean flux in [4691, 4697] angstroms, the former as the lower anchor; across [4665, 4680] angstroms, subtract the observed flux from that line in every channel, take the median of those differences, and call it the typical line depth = 0.13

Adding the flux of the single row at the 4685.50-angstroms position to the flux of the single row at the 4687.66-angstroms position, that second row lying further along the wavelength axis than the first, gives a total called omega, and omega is 34.9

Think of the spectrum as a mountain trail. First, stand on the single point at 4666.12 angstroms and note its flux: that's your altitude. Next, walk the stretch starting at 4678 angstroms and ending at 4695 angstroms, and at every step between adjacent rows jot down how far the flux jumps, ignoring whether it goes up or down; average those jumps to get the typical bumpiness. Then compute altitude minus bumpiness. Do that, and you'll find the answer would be 17.7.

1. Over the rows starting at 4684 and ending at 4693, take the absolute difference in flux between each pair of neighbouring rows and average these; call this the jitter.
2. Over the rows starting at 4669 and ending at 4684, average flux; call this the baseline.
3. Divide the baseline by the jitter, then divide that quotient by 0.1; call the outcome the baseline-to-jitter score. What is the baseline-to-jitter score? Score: 809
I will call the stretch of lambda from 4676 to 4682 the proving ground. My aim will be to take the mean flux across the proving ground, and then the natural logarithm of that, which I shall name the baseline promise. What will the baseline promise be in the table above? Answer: 2.84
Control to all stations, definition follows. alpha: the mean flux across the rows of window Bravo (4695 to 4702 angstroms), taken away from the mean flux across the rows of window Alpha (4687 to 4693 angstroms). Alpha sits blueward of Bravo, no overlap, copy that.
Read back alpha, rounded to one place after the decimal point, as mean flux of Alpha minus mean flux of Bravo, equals 0.4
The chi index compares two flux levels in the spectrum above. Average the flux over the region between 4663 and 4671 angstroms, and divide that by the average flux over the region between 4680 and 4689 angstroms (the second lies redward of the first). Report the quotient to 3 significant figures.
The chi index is 1.04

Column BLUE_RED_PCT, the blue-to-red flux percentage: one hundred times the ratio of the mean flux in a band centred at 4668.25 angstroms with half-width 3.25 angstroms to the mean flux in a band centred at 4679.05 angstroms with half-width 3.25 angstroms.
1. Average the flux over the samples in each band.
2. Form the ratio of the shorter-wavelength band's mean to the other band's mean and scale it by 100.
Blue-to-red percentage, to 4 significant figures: 103.9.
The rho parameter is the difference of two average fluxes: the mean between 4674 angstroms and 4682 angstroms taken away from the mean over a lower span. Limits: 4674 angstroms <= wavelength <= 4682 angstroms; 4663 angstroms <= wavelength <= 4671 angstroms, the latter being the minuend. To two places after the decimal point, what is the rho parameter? 0.63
